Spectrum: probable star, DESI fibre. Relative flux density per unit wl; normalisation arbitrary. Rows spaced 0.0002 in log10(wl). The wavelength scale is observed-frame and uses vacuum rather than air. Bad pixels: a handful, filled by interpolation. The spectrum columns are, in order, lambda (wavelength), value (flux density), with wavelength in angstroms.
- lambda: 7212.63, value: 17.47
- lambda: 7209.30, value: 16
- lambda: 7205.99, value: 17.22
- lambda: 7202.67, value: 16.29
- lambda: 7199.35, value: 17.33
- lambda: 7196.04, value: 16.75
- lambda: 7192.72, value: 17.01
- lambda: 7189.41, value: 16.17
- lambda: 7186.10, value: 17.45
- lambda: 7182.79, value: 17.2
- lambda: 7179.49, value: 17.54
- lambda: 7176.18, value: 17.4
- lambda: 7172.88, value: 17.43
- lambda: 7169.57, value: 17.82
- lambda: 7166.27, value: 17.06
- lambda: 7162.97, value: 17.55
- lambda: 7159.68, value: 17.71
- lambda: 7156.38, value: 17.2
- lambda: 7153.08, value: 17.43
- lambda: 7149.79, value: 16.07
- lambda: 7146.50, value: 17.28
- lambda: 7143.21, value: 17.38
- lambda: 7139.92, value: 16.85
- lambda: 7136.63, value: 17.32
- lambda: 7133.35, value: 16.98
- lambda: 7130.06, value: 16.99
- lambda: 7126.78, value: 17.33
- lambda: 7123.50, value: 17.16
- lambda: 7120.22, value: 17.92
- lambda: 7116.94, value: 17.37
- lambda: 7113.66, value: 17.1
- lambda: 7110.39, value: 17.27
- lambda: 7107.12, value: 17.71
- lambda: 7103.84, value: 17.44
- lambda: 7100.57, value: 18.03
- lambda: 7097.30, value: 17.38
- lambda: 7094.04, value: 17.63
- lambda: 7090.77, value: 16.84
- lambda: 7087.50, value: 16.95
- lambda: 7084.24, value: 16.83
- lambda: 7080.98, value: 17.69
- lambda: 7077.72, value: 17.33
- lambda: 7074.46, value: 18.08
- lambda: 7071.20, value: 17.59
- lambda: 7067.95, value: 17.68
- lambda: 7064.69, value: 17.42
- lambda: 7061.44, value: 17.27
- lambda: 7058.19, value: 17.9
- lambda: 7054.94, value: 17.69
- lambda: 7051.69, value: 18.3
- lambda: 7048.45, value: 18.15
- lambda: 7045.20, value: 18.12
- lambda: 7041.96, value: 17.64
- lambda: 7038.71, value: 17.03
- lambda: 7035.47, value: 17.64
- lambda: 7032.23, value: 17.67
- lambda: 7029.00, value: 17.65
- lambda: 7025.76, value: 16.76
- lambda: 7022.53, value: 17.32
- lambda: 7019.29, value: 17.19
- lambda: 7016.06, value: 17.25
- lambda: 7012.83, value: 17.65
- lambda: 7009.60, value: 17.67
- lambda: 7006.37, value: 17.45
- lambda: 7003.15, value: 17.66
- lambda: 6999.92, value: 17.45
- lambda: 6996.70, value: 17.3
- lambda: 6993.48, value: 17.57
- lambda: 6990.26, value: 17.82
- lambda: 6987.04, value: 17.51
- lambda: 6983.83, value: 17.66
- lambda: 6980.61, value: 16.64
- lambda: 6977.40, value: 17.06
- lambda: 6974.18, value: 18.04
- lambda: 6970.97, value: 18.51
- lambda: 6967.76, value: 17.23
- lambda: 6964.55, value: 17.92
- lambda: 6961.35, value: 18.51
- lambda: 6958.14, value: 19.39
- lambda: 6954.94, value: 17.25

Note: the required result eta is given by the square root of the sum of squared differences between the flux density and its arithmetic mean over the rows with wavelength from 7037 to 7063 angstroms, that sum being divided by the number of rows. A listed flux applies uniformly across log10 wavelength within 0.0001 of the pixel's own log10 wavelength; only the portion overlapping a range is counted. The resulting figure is 0.42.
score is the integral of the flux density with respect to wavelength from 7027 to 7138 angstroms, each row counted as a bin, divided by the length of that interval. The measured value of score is 17.5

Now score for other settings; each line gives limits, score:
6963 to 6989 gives 17.6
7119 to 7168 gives 17.2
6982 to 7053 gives 17.6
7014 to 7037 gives 17.4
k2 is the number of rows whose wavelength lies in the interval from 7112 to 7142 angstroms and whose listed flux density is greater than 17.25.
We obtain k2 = 4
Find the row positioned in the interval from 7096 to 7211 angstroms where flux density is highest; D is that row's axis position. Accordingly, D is 7100.57 angstroms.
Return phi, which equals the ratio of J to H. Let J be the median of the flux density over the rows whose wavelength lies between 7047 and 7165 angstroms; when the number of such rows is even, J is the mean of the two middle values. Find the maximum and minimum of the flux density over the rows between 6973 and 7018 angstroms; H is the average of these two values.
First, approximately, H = 17.3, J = 17.4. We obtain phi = 1.00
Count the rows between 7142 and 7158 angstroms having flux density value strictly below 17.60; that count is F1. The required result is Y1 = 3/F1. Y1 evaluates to 0.6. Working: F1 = 5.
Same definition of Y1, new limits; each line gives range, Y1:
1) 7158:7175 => 1.0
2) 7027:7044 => 3.0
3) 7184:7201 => 0.6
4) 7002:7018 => 1.5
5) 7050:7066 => 1.5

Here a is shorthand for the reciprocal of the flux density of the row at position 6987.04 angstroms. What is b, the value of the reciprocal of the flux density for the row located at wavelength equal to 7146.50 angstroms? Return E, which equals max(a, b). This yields 0.0579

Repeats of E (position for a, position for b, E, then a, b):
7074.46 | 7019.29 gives 0.0582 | 0.0553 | 0.0582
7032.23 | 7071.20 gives 0.0569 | 0.0566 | 0.0569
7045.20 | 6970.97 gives 0.0552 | 0.0552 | 0.0540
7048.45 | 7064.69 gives 0.0574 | 0.0551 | 0.0574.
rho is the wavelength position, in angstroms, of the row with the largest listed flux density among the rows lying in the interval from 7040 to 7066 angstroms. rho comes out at 7051.69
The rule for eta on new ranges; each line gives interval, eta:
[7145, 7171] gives 0.51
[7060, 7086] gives 0.34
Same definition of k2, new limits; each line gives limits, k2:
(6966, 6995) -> 6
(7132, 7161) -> 5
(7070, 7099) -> 6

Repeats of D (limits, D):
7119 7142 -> 7120.22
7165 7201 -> 7169.57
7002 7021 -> 7009.60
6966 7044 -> 6970.97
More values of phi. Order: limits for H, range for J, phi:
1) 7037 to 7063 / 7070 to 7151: 0.98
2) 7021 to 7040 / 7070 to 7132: 1.01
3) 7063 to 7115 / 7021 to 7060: 1.01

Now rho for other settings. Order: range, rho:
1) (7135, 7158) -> 7153.08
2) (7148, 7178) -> 7169.57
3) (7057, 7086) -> 7074.46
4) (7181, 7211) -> 7186.10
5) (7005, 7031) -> 7009.60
